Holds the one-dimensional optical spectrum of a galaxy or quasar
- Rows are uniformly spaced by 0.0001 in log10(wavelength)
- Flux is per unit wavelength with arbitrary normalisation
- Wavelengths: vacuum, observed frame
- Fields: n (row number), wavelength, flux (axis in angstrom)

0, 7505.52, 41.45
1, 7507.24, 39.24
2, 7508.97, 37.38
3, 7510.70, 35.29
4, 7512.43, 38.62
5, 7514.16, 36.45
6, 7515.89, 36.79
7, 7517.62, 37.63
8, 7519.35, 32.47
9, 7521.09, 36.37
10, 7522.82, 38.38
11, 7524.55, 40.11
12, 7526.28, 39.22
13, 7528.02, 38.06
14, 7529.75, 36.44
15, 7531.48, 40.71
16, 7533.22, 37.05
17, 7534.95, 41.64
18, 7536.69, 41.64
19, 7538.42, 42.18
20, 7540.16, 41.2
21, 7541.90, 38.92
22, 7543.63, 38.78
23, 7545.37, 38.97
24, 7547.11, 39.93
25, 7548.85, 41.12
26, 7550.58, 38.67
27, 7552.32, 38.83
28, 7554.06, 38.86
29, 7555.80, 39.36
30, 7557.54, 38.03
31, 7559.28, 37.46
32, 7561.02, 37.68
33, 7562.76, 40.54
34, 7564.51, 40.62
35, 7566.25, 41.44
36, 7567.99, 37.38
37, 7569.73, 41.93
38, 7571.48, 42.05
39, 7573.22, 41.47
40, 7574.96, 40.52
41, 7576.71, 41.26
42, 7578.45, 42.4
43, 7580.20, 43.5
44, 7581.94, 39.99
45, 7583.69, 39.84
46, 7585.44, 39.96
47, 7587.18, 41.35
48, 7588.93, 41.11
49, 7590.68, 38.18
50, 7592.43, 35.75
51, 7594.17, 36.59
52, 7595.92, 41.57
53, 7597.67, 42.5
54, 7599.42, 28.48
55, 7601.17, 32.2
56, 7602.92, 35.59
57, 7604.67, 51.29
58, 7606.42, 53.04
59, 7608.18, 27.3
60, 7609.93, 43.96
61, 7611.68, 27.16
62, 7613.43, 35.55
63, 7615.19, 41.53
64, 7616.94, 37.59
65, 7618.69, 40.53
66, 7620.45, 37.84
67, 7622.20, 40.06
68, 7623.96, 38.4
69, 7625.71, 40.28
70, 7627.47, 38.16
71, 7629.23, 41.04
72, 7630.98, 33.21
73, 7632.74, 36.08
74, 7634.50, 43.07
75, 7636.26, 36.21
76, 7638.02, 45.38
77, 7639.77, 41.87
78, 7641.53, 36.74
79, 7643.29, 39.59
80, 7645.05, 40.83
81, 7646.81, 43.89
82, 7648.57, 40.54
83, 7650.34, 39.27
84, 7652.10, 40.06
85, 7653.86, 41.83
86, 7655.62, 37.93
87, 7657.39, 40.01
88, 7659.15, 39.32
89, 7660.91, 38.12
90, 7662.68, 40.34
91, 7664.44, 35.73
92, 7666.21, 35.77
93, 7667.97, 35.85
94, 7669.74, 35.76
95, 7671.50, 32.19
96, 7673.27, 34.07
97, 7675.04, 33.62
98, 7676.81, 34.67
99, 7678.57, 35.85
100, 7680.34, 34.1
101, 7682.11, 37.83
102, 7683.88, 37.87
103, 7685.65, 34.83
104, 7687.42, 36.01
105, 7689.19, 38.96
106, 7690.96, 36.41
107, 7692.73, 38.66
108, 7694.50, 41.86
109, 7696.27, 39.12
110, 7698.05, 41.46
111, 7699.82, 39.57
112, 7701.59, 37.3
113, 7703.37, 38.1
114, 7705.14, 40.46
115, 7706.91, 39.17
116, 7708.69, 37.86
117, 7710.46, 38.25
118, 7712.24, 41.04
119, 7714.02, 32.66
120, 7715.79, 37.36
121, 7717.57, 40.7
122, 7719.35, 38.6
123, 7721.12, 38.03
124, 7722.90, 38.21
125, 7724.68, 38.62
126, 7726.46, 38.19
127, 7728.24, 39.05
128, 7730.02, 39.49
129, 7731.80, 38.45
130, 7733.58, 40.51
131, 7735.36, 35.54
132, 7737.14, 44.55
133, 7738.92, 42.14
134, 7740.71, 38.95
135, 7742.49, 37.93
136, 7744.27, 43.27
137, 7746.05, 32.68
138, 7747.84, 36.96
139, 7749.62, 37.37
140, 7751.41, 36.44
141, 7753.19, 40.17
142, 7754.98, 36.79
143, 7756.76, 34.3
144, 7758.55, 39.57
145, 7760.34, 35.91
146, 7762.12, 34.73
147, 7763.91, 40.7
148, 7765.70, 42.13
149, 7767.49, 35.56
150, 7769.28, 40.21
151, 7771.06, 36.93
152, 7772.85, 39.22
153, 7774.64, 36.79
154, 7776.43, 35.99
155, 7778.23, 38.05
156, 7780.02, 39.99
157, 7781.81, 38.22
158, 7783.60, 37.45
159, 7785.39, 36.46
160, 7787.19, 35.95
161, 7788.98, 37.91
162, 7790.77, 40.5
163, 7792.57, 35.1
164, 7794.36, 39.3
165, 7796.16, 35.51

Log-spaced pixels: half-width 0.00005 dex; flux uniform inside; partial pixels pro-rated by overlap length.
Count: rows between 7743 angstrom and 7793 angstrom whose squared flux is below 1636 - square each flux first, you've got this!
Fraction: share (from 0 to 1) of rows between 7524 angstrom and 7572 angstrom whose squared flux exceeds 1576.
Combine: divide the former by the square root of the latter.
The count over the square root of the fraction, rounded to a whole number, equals 35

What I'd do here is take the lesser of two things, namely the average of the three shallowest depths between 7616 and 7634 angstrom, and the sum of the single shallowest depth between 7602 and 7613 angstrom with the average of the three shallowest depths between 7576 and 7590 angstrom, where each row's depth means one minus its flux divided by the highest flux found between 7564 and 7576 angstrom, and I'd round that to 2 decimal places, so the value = -0.27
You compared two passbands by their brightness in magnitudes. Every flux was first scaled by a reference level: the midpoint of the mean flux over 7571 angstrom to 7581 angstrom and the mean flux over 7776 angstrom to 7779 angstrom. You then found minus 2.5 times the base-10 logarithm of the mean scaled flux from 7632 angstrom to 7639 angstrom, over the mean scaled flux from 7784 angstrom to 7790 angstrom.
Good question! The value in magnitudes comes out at -0.10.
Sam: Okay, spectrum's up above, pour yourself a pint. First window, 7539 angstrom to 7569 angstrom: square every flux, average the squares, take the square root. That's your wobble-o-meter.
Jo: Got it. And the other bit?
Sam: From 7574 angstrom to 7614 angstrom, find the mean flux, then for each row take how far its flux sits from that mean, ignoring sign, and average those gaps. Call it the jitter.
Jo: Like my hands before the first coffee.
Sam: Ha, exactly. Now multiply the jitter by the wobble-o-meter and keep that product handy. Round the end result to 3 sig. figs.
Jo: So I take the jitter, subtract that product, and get -183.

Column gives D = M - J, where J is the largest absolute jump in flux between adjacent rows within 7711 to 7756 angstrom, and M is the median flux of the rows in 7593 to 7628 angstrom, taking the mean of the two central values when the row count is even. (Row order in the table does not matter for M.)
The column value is 27.7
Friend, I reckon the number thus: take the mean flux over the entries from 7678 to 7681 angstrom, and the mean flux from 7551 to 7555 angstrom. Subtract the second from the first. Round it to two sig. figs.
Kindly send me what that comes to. -3.9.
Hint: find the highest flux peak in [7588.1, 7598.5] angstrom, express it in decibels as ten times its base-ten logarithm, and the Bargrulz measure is 16.3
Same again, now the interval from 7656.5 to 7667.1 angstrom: 16.1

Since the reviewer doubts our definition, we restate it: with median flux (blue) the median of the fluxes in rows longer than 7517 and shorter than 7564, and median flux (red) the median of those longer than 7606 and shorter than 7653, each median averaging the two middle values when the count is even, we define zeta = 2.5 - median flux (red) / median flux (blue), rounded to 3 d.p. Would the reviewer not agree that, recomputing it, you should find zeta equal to 1.469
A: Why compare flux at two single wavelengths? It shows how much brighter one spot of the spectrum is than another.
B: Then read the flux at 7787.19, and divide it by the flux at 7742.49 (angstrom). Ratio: 0.95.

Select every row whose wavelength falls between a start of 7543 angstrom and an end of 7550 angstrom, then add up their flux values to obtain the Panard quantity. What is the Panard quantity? 159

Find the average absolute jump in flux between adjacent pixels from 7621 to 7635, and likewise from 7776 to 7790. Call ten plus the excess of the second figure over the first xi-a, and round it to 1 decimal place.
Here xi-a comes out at 7.7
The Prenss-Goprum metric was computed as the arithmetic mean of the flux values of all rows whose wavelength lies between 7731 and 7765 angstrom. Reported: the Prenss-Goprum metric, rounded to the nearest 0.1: 38.3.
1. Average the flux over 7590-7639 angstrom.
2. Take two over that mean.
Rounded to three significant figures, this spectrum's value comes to 0.0519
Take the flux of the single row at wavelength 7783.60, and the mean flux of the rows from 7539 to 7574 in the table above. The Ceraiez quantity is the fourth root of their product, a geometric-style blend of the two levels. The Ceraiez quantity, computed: 6.21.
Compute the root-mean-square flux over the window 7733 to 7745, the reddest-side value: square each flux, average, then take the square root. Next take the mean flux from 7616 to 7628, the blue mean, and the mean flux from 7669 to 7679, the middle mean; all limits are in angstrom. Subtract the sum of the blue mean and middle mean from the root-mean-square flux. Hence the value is -33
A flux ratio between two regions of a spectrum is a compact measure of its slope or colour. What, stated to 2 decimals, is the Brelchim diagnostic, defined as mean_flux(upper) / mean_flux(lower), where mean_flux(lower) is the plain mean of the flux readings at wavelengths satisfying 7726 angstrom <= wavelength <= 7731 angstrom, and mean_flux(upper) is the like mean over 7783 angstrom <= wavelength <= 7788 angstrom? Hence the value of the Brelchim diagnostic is 0.94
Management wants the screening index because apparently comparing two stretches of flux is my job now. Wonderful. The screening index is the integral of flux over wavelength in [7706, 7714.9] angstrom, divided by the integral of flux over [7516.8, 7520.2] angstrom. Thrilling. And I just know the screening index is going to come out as 2.8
